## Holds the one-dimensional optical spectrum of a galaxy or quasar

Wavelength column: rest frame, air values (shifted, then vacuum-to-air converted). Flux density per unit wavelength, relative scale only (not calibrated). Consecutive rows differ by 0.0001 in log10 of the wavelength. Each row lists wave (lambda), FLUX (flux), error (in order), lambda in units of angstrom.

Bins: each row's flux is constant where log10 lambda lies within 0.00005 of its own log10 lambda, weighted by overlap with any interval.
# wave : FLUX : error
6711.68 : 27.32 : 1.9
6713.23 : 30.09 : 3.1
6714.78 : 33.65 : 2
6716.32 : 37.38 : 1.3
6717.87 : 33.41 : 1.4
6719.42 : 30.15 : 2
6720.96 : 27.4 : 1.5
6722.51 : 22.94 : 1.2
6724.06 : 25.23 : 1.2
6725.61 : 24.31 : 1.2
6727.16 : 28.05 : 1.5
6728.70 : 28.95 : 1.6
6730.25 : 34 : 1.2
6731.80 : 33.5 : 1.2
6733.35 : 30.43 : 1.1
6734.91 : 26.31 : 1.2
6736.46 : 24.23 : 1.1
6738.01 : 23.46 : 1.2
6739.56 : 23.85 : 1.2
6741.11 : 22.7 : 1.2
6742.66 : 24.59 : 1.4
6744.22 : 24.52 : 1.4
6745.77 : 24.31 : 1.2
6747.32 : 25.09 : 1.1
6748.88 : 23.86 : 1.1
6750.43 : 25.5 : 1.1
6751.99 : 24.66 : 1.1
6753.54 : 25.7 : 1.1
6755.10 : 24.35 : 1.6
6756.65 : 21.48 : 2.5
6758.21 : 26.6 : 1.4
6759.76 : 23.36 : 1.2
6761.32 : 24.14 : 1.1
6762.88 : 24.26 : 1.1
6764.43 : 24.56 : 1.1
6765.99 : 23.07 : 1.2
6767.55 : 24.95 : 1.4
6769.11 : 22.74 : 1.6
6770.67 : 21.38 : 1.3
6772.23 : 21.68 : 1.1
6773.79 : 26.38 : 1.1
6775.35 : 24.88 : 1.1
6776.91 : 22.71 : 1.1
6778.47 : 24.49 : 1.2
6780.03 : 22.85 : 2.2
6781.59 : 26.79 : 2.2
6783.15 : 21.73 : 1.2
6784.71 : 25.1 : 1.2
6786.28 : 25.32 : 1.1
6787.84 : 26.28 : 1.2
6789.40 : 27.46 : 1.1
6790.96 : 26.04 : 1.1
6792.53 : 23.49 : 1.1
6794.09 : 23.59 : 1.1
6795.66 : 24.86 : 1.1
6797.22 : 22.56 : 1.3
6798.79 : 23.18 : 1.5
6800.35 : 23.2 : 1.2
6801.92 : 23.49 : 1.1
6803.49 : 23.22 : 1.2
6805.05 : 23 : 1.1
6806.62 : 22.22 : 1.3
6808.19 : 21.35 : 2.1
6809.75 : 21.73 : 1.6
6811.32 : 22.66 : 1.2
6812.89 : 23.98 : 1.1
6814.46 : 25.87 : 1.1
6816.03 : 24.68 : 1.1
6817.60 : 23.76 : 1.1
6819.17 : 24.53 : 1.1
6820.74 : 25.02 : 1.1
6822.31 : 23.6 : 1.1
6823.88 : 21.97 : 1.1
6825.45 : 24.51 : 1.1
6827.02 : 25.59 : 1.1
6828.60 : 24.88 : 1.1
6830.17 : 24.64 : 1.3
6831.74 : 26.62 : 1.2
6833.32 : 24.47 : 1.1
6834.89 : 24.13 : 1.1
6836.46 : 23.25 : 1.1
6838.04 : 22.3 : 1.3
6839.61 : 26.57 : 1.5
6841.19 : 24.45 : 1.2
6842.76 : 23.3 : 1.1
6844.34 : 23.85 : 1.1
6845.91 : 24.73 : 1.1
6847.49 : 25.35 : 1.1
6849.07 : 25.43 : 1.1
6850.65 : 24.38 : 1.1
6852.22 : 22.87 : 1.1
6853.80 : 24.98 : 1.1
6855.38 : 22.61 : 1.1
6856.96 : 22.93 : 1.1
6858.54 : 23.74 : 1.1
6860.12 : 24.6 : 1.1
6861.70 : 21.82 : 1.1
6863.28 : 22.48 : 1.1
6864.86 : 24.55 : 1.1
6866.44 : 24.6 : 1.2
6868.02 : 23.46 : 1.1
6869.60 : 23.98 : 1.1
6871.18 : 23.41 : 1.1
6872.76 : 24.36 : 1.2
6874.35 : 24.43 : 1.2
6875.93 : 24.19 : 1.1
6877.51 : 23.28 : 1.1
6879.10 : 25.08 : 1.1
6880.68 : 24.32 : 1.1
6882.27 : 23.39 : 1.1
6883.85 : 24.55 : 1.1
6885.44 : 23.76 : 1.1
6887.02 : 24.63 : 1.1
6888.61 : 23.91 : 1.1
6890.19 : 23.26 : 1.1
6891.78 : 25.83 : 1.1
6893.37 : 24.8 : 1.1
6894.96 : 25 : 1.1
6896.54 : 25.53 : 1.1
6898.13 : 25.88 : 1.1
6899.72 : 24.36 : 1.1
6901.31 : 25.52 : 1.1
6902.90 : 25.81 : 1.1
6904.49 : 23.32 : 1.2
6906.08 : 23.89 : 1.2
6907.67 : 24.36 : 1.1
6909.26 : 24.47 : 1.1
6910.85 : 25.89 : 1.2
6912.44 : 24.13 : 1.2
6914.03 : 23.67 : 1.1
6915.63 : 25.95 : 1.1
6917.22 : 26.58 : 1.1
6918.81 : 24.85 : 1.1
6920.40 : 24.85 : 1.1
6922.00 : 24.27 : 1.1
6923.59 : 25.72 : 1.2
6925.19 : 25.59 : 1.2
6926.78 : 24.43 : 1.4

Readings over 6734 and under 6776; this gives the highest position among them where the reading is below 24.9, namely 6775.35 angstrom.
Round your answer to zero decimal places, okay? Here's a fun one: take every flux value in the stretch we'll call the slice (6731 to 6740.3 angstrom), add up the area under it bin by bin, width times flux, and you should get 251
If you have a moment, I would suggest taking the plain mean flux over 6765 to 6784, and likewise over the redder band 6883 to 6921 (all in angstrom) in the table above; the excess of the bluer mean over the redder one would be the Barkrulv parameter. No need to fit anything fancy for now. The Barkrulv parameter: -1.1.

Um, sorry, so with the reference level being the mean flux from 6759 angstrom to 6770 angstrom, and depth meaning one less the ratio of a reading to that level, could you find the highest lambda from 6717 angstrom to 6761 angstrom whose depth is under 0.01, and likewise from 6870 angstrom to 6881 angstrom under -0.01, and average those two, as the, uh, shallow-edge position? 6819.4 angstrom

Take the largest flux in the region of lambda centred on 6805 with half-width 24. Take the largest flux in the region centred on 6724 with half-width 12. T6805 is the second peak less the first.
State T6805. 9.9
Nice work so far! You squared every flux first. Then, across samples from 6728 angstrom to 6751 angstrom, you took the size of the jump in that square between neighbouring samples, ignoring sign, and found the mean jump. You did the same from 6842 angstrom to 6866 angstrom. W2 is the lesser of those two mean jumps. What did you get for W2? 56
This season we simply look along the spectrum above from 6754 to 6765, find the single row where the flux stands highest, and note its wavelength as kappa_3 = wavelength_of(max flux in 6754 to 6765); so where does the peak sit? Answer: 6758.21 angstrom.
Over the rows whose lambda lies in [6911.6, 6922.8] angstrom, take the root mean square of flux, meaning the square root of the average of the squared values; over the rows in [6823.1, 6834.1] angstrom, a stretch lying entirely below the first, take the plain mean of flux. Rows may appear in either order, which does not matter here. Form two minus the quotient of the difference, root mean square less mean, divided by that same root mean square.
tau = 1.99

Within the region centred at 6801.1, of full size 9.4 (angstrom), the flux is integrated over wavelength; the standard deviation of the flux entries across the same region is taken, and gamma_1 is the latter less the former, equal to -217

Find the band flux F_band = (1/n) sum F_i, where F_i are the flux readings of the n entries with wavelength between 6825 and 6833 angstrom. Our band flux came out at 25.2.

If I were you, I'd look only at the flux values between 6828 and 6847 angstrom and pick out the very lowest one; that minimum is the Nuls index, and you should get 22.3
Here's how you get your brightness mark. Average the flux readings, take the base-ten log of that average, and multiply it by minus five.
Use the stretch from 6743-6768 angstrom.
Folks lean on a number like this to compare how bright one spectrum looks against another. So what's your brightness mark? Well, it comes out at -6.94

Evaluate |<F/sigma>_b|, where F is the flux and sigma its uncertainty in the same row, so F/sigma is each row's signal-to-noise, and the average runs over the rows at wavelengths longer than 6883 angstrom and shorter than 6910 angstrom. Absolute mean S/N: 22.2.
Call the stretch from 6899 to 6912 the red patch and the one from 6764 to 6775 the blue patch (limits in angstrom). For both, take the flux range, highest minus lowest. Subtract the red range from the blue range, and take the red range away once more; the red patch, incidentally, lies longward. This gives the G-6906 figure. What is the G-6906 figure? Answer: -0.1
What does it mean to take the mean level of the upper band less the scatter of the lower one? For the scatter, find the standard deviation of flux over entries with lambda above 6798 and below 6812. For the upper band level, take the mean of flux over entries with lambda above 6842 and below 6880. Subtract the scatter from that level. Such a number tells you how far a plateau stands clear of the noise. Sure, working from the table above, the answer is 23.2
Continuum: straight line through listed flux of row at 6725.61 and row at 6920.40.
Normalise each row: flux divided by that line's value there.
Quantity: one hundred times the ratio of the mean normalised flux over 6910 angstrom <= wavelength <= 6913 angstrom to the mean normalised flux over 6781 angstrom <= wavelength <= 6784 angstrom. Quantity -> 102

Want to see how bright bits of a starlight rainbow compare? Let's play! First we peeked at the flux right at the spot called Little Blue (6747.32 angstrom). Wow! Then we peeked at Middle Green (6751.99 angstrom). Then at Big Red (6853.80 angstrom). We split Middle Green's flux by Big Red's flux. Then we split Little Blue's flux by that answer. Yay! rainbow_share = 25.4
